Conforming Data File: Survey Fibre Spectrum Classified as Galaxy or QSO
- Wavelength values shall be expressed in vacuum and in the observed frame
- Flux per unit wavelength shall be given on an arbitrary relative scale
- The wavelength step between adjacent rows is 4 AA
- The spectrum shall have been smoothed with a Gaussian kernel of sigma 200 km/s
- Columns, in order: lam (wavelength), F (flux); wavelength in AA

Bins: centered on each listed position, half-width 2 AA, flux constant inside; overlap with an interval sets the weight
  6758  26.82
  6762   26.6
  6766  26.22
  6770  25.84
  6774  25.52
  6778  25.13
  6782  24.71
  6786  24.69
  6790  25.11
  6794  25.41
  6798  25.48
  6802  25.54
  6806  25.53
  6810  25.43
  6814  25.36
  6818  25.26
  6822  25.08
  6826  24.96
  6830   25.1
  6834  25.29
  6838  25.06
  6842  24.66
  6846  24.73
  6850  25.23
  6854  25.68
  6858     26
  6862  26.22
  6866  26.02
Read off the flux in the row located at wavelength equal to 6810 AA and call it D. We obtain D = 25.43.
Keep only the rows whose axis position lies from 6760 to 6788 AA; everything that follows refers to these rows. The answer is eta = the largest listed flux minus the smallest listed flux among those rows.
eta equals 1.9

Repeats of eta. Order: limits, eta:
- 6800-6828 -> 0.6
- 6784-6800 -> 0.8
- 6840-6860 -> 1.3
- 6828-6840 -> 0.2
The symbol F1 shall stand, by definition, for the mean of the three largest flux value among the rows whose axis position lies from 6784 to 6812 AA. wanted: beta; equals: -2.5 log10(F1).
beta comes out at -3.52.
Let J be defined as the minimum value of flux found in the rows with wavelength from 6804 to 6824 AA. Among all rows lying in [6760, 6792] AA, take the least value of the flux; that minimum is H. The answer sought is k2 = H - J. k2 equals -0.4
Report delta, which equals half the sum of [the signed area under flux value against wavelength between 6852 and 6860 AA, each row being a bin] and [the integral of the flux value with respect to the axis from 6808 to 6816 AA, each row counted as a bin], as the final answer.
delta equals 205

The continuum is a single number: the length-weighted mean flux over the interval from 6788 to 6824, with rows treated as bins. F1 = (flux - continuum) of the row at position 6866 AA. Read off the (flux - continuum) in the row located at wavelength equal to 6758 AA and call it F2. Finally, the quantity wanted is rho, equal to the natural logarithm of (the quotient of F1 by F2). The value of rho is -0.8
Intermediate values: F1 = 0.7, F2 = 1.5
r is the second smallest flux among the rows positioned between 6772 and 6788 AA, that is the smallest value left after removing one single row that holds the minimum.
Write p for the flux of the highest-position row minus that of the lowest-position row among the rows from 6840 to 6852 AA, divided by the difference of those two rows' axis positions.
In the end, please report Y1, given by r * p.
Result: 1.8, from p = 0.07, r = 24.71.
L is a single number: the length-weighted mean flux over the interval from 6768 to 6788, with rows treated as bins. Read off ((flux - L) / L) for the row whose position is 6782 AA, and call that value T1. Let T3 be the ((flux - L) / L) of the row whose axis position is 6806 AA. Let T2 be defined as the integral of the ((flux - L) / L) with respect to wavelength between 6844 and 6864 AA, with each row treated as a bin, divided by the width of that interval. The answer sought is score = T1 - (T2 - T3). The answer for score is -0.02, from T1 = -0.02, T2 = 0.016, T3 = 0.0140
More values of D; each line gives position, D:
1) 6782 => 24.71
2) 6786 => 24.69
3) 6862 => 26.22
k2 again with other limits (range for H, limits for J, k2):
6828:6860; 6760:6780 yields -0.5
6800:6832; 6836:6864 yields 0.3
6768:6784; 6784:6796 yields 0.0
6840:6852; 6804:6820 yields -0.6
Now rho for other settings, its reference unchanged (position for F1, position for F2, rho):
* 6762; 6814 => 5.6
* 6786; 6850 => 1.7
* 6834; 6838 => -1.5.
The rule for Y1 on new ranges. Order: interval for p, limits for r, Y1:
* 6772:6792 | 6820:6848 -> -0.6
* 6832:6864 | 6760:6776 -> 0.9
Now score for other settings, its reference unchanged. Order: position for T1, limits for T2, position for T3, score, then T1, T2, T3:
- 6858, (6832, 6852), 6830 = 0.04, 0.03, -0.007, -0.0031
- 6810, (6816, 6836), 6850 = 0.01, 0.01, -0.002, 0.0021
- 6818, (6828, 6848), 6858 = 0.04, 0.00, -0.008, 0.0326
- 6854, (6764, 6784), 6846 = -0.01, 0.02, 0.012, -0.0178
